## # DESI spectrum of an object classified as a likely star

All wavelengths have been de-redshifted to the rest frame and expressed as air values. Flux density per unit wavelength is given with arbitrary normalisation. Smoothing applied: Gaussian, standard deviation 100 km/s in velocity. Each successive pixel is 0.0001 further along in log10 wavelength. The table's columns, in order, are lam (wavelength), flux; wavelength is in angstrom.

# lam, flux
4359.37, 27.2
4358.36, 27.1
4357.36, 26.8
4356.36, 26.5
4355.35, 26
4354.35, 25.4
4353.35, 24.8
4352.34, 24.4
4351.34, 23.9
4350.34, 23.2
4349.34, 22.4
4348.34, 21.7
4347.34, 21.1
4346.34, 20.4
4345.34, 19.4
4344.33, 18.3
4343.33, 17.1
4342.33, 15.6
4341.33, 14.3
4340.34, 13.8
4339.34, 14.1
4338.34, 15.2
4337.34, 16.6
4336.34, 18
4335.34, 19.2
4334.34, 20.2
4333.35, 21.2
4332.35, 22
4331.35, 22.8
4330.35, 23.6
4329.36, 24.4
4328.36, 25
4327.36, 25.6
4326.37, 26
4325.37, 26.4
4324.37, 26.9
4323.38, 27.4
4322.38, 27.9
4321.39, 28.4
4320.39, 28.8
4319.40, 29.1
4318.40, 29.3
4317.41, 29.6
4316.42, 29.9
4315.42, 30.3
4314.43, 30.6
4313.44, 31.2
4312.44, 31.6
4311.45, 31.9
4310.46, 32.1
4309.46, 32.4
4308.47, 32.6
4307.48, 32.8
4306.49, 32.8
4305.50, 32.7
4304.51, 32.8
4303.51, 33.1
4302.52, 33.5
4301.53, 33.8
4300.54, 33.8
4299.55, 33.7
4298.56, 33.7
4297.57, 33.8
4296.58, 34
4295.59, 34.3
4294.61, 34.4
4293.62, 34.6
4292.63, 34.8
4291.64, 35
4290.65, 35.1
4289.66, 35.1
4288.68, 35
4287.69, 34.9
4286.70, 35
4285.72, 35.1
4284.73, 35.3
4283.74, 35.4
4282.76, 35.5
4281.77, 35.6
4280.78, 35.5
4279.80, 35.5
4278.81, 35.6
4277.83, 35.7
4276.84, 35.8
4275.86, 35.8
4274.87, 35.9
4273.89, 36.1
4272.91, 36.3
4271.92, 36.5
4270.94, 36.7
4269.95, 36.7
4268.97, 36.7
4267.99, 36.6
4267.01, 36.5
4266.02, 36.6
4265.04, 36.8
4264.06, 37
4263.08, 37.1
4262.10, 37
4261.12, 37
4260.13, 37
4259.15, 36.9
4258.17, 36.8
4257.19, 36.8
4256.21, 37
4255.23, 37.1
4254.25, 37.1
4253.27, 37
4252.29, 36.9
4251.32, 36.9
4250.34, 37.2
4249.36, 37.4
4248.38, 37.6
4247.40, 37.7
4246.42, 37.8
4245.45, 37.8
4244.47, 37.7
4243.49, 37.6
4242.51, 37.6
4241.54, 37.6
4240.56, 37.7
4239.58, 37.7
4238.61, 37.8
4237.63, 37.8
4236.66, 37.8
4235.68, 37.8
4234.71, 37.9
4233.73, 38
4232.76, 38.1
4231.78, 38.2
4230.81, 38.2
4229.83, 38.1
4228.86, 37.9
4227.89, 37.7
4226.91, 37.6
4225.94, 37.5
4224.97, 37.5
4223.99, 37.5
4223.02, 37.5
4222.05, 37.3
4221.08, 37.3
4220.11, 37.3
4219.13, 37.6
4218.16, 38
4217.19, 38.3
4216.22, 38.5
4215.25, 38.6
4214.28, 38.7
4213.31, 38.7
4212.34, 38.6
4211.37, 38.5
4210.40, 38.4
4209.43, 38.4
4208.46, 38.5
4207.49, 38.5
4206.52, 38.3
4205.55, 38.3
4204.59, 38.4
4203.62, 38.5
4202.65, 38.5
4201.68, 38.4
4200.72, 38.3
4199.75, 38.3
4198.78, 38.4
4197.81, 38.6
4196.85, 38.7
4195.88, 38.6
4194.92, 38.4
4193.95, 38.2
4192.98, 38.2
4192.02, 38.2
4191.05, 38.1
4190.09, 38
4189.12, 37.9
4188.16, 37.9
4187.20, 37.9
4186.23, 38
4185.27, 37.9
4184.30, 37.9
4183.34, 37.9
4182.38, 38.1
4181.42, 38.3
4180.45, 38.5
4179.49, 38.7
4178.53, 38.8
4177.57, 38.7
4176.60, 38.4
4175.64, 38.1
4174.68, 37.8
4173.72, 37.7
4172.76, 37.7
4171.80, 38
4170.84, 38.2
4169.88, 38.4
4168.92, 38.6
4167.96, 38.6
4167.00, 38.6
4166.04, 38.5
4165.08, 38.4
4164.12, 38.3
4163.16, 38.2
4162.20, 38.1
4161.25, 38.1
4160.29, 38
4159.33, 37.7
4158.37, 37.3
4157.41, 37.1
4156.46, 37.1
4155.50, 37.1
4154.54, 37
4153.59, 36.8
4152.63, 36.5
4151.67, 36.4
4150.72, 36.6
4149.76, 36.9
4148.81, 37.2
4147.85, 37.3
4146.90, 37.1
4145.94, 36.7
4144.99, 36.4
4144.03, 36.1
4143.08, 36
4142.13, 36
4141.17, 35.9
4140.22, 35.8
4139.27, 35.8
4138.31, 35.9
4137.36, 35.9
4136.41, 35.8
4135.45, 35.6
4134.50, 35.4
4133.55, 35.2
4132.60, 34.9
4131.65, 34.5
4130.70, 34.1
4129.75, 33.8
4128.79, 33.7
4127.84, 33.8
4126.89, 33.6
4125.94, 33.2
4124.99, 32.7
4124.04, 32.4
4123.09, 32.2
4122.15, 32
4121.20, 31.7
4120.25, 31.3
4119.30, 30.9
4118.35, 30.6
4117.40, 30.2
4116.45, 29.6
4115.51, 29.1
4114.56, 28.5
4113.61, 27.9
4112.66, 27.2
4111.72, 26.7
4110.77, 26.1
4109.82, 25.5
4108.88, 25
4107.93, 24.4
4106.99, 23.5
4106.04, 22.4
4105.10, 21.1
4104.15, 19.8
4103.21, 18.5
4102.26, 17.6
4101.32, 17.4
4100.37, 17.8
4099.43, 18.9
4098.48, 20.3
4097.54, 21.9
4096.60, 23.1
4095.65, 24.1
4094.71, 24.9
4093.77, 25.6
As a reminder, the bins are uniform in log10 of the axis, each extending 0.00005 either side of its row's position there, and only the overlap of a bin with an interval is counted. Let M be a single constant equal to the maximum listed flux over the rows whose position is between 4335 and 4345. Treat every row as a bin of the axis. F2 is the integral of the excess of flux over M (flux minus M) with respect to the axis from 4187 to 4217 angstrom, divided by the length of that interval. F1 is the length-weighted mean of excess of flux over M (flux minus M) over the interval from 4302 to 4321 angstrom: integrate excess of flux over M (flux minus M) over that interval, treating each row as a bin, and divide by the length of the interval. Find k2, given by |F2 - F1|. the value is 7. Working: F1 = 12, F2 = 19.2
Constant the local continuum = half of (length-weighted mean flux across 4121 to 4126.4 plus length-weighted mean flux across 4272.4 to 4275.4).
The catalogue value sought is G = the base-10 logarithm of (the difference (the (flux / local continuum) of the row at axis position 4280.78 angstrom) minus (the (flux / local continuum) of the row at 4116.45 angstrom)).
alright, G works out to -0.8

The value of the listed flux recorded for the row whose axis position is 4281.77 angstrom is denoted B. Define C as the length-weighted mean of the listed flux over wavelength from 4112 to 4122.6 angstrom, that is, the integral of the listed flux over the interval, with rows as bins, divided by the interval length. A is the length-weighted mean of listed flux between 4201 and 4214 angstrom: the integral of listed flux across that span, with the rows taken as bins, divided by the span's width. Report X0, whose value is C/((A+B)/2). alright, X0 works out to 0.81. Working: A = 38.5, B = 35.6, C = 30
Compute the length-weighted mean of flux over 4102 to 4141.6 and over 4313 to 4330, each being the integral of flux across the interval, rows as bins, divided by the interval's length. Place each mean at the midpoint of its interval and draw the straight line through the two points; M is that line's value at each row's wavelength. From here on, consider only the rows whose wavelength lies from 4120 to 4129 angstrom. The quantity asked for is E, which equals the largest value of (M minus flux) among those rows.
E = -1.0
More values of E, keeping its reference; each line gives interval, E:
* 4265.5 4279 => -7.1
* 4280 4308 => -4.5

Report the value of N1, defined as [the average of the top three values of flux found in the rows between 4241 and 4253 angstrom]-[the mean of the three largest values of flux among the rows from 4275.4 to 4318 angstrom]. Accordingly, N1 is 2.0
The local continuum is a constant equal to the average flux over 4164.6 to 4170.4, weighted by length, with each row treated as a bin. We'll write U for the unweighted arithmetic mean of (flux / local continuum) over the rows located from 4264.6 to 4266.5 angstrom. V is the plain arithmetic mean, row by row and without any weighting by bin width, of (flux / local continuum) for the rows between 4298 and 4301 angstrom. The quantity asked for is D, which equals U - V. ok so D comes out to 0.1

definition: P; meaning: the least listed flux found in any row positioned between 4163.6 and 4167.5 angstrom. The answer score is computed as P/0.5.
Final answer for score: 77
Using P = 38.3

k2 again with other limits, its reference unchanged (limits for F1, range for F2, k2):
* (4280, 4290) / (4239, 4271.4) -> 2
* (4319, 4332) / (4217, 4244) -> 11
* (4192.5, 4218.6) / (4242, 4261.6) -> 1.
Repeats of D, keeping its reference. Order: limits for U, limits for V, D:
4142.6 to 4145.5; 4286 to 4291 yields 0.0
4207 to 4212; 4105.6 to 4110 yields 0.4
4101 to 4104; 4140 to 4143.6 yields -0.5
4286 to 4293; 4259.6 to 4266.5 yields -0.1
